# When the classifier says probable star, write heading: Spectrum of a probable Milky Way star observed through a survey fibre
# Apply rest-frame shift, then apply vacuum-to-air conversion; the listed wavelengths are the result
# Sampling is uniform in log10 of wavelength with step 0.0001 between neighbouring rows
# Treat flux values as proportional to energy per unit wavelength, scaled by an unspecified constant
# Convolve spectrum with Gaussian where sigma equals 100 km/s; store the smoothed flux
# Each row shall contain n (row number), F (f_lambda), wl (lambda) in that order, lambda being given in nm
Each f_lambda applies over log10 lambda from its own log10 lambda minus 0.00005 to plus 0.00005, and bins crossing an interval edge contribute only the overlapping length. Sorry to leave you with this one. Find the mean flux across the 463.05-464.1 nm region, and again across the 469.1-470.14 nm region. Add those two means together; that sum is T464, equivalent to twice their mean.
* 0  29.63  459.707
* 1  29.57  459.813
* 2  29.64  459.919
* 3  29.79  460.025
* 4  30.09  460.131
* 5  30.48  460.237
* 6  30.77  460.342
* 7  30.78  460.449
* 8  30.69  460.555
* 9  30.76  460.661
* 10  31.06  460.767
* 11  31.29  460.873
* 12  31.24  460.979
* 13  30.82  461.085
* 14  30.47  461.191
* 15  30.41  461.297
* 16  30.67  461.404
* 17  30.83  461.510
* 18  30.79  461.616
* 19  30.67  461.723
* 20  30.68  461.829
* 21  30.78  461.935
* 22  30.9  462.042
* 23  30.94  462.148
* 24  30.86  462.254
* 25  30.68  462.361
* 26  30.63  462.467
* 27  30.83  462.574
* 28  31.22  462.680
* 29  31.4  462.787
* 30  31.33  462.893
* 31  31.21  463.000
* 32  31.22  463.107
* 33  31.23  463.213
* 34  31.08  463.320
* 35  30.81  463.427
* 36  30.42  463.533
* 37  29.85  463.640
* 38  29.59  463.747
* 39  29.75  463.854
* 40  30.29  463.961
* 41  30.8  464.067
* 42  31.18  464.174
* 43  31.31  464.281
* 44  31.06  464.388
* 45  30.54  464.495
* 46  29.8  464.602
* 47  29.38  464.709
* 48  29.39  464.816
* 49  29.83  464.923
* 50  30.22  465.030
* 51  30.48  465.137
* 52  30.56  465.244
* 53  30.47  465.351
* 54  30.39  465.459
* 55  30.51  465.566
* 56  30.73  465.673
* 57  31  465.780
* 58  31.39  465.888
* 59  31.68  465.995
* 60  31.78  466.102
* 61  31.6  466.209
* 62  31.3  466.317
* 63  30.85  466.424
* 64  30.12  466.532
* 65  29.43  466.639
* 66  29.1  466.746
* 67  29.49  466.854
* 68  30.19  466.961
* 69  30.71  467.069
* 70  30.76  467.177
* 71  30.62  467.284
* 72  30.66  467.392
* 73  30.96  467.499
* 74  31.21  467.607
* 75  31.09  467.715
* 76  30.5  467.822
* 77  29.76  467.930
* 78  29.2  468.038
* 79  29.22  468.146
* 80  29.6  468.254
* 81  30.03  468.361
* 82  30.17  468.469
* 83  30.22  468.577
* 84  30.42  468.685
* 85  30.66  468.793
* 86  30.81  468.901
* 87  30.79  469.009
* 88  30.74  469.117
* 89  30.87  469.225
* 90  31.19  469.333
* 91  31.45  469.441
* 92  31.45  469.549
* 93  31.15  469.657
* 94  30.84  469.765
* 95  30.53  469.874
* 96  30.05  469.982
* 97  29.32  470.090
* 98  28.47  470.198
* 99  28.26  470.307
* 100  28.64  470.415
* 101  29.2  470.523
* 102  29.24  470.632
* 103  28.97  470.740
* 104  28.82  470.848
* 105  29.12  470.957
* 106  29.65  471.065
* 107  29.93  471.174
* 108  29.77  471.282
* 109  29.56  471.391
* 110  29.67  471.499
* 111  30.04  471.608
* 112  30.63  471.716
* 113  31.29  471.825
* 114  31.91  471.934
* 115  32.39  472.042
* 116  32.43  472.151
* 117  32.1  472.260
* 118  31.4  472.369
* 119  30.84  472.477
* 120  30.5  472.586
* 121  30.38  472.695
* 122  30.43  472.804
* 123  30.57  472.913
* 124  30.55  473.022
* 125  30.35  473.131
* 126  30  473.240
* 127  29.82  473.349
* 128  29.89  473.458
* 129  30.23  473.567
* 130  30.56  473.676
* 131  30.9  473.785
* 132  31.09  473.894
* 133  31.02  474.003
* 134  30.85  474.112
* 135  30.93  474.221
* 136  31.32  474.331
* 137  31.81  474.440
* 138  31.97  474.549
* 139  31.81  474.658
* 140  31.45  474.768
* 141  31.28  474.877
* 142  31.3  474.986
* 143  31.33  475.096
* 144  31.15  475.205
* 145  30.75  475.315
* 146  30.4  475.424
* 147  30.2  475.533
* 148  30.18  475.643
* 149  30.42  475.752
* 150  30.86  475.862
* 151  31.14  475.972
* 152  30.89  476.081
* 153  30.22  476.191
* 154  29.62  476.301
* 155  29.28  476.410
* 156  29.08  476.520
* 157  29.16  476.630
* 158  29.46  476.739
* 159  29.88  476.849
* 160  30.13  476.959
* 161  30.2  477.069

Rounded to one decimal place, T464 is 61.3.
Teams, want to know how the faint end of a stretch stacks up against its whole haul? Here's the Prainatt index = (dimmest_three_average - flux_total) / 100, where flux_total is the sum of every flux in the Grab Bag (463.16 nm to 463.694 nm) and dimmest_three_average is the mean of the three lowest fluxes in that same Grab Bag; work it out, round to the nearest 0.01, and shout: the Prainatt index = -1.23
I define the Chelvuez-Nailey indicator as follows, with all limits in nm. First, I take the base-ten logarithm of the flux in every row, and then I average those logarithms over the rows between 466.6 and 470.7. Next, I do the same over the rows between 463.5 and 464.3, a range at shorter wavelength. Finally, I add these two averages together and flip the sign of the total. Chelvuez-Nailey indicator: -2.96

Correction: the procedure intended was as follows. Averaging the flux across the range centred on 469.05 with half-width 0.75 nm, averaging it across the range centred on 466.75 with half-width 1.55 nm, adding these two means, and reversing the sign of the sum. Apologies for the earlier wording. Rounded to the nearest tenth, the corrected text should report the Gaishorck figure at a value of -61.3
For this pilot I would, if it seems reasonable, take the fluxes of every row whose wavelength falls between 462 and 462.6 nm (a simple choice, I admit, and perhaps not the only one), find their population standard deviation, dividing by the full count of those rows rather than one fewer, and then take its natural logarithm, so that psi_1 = -2.2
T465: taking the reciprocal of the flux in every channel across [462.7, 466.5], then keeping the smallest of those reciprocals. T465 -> 0.0315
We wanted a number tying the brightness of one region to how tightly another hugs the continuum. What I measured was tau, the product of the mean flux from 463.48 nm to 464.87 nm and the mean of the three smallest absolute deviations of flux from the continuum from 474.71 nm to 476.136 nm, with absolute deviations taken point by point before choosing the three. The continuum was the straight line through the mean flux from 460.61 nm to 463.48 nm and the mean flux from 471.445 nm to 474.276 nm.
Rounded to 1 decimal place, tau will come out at 2.5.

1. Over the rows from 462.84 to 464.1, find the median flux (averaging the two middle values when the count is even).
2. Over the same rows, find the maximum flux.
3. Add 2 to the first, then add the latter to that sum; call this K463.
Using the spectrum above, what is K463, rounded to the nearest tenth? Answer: 64.1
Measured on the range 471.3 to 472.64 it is 65.5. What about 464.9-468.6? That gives 64.3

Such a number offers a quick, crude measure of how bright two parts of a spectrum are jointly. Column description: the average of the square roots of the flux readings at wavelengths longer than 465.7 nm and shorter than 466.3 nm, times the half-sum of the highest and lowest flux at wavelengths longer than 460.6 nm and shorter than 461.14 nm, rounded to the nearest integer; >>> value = 174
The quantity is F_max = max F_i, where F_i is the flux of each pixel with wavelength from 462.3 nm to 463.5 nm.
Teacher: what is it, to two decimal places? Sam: 31.40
